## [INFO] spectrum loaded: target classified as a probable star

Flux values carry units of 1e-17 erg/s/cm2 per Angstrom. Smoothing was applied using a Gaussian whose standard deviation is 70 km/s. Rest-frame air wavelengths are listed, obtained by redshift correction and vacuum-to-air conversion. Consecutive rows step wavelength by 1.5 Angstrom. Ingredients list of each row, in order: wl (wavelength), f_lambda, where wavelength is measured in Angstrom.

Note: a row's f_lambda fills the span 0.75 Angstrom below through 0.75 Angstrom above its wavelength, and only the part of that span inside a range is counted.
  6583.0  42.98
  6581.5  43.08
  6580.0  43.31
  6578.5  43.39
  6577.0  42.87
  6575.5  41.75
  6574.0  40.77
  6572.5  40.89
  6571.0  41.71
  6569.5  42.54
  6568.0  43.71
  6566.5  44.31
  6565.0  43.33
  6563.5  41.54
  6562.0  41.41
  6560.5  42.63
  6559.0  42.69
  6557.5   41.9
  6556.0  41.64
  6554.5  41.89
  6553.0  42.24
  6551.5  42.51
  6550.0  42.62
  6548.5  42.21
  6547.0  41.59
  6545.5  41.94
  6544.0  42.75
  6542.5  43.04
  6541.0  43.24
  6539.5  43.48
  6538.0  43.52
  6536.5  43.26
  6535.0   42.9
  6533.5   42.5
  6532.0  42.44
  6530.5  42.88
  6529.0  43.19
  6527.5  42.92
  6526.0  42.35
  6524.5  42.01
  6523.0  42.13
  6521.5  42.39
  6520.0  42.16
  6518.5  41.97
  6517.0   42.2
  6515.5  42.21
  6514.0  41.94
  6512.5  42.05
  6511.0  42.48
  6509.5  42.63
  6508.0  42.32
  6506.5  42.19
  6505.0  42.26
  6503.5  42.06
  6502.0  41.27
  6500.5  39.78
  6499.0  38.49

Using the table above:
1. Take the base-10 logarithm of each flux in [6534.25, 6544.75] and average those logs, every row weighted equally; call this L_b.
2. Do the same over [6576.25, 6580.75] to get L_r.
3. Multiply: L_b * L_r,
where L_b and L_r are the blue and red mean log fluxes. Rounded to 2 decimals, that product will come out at 2.67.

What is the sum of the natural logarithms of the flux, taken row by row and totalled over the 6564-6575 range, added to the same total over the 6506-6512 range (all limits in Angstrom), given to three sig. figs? 41.2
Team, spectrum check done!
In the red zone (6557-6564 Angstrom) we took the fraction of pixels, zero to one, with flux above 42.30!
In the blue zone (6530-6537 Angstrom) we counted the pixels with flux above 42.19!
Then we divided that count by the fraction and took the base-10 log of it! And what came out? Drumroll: 1.10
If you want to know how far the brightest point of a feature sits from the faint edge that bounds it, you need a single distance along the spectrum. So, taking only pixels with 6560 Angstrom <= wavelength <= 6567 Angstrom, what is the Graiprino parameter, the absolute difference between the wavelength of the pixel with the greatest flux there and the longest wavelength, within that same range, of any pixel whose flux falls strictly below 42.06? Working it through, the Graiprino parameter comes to 3.0 Angstrom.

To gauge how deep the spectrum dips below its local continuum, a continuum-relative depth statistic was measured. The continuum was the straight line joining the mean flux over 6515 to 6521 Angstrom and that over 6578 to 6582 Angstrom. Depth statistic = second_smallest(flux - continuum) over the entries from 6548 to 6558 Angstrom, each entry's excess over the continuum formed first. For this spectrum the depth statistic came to -1.0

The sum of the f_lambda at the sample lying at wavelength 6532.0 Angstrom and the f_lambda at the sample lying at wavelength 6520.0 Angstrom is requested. 84.6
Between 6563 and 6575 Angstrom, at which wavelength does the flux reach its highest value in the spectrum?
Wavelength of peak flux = 6566.5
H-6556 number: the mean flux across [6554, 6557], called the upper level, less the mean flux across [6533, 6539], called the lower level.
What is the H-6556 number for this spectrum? -1.3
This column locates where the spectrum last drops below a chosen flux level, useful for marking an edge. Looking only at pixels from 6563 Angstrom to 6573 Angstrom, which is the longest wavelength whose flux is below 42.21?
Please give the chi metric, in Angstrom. 6572.5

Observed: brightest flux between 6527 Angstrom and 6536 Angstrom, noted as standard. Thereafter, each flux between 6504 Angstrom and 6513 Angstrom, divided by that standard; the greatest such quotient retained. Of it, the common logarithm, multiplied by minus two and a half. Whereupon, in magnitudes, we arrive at 0.014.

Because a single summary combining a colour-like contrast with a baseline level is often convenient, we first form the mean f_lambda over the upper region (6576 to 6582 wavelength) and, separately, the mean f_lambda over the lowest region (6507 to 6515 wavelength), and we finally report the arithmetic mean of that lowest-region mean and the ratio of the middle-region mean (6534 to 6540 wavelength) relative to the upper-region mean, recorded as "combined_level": 21.6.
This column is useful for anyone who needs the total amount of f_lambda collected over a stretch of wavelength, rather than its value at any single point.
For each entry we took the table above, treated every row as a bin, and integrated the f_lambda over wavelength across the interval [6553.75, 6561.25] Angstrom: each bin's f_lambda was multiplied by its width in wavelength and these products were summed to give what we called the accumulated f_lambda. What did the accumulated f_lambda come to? 316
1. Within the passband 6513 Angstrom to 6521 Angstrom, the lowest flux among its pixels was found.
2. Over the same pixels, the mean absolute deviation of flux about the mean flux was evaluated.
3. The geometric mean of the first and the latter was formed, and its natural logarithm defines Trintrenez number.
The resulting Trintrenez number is 0.8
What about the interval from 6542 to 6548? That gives 1.6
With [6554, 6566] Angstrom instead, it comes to 1.6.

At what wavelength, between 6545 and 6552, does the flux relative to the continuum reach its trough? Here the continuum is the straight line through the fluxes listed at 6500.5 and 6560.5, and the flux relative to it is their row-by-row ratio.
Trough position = 6547.0 Angstrom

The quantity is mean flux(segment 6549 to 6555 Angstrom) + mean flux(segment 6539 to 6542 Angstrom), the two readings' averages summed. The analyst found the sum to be 85.7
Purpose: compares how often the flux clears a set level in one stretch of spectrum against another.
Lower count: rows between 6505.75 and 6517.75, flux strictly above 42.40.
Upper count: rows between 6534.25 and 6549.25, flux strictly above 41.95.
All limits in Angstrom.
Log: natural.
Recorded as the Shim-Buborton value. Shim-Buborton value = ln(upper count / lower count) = 1.4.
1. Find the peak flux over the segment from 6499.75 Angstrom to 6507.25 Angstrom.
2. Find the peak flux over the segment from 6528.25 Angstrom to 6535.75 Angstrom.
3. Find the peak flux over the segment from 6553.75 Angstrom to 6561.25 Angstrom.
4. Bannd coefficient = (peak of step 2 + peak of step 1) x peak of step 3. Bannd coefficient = 3648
